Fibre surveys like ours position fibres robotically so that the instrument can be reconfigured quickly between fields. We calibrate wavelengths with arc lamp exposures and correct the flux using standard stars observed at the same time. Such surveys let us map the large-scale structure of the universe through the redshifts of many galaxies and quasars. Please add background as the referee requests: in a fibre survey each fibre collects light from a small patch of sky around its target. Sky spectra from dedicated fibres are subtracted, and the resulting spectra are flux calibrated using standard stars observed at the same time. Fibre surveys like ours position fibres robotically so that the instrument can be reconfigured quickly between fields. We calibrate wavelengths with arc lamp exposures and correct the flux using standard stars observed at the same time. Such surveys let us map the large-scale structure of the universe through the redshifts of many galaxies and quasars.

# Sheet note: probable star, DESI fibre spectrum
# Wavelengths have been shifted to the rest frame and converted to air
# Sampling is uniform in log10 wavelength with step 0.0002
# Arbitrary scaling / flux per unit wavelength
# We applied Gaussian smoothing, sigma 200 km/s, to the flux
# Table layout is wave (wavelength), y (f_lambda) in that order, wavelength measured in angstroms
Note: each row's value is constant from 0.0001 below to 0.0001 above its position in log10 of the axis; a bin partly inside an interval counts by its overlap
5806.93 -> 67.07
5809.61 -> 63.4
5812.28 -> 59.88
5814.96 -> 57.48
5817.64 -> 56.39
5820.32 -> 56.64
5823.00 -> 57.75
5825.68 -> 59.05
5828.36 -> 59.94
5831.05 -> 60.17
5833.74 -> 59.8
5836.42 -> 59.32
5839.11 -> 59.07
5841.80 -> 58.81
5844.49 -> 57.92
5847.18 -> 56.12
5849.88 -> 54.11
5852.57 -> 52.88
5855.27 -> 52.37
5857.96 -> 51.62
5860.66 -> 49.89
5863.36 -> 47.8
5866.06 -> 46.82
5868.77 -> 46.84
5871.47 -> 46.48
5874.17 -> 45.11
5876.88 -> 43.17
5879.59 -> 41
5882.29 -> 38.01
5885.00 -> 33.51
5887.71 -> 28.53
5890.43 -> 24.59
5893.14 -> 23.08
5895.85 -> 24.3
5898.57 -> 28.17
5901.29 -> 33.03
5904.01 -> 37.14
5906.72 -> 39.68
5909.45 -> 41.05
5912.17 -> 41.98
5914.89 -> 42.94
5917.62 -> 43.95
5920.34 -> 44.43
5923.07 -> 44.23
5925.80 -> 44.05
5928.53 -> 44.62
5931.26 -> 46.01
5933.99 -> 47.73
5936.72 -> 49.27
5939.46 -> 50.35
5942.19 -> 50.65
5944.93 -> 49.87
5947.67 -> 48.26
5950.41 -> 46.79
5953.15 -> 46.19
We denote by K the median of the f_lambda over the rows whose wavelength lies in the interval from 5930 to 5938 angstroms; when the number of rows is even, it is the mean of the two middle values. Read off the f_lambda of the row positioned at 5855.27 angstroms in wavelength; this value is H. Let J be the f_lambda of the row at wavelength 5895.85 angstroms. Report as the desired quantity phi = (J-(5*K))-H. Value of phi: -267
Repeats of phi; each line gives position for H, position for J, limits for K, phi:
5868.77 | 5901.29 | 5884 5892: -156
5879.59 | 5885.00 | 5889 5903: -130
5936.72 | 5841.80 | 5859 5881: -224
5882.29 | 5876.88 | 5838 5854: -280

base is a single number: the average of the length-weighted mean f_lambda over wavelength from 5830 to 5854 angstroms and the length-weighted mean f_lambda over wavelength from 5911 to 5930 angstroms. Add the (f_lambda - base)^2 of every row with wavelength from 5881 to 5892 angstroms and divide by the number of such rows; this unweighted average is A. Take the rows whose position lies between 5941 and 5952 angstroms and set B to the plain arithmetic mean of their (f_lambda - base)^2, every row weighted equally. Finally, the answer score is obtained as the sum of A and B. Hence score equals 411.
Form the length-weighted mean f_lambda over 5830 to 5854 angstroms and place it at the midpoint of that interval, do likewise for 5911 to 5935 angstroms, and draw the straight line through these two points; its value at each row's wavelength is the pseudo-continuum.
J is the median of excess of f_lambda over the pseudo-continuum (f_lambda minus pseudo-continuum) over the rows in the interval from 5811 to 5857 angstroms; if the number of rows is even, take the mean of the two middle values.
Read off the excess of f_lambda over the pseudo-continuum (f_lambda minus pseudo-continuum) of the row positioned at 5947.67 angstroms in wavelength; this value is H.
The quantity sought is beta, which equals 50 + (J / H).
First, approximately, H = 7.8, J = -1.1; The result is 49.9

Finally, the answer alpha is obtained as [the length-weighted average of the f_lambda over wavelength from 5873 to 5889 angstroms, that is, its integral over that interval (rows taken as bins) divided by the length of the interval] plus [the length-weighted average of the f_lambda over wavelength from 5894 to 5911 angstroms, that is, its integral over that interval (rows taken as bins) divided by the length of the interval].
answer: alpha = 72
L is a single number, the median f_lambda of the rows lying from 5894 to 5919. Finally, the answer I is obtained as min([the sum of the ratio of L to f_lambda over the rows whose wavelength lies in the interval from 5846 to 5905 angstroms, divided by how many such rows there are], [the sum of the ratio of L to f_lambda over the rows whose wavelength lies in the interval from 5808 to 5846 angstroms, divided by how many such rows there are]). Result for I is 0.673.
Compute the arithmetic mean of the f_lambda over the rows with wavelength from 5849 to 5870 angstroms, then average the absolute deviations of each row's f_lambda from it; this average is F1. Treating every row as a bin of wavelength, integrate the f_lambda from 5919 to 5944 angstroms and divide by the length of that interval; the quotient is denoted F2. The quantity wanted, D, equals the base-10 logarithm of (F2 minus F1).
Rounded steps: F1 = 2.5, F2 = 47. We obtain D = 1.65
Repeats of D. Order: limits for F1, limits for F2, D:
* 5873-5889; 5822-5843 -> 1.74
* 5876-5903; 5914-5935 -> 1.59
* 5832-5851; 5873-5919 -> 1.53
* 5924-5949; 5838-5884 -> 1.68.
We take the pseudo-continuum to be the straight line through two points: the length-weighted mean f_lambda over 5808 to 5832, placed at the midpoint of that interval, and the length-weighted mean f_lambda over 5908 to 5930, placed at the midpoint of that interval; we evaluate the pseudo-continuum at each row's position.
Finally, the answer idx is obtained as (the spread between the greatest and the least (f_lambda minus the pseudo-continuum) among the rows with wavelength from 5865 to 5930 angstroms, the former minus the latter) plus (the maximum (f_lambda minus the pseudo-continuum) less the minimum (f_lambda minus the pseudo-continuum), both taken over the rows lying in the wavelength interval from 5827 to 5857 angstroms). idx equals 31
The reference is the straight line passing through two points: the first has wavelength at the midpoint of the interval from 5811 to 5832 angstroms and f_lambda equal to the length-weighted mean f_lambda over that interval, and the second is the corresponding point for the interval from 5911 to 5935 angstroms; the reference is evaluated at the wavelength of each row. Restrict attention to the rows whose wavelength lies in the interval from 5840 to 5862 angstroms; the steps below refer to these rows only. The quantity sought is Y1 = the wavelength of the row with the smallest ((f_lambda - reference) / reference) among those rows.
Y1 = 5860.66 angstroms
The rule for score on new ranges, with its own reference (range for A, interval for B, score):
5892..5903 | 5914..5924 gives 613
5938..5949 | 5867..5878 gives 31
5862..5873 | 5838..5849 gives 69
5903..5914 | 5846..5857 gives 130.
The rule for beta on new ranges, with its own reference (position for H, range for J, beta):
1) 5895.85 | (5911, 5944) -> 50.0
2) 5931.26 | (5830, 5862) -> 50.0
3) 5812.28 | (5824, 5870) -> 50.5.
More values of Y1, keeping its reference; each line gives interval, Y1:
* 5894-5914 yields 5895.85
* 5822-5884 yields 5882.29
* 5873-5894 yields 5893.14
